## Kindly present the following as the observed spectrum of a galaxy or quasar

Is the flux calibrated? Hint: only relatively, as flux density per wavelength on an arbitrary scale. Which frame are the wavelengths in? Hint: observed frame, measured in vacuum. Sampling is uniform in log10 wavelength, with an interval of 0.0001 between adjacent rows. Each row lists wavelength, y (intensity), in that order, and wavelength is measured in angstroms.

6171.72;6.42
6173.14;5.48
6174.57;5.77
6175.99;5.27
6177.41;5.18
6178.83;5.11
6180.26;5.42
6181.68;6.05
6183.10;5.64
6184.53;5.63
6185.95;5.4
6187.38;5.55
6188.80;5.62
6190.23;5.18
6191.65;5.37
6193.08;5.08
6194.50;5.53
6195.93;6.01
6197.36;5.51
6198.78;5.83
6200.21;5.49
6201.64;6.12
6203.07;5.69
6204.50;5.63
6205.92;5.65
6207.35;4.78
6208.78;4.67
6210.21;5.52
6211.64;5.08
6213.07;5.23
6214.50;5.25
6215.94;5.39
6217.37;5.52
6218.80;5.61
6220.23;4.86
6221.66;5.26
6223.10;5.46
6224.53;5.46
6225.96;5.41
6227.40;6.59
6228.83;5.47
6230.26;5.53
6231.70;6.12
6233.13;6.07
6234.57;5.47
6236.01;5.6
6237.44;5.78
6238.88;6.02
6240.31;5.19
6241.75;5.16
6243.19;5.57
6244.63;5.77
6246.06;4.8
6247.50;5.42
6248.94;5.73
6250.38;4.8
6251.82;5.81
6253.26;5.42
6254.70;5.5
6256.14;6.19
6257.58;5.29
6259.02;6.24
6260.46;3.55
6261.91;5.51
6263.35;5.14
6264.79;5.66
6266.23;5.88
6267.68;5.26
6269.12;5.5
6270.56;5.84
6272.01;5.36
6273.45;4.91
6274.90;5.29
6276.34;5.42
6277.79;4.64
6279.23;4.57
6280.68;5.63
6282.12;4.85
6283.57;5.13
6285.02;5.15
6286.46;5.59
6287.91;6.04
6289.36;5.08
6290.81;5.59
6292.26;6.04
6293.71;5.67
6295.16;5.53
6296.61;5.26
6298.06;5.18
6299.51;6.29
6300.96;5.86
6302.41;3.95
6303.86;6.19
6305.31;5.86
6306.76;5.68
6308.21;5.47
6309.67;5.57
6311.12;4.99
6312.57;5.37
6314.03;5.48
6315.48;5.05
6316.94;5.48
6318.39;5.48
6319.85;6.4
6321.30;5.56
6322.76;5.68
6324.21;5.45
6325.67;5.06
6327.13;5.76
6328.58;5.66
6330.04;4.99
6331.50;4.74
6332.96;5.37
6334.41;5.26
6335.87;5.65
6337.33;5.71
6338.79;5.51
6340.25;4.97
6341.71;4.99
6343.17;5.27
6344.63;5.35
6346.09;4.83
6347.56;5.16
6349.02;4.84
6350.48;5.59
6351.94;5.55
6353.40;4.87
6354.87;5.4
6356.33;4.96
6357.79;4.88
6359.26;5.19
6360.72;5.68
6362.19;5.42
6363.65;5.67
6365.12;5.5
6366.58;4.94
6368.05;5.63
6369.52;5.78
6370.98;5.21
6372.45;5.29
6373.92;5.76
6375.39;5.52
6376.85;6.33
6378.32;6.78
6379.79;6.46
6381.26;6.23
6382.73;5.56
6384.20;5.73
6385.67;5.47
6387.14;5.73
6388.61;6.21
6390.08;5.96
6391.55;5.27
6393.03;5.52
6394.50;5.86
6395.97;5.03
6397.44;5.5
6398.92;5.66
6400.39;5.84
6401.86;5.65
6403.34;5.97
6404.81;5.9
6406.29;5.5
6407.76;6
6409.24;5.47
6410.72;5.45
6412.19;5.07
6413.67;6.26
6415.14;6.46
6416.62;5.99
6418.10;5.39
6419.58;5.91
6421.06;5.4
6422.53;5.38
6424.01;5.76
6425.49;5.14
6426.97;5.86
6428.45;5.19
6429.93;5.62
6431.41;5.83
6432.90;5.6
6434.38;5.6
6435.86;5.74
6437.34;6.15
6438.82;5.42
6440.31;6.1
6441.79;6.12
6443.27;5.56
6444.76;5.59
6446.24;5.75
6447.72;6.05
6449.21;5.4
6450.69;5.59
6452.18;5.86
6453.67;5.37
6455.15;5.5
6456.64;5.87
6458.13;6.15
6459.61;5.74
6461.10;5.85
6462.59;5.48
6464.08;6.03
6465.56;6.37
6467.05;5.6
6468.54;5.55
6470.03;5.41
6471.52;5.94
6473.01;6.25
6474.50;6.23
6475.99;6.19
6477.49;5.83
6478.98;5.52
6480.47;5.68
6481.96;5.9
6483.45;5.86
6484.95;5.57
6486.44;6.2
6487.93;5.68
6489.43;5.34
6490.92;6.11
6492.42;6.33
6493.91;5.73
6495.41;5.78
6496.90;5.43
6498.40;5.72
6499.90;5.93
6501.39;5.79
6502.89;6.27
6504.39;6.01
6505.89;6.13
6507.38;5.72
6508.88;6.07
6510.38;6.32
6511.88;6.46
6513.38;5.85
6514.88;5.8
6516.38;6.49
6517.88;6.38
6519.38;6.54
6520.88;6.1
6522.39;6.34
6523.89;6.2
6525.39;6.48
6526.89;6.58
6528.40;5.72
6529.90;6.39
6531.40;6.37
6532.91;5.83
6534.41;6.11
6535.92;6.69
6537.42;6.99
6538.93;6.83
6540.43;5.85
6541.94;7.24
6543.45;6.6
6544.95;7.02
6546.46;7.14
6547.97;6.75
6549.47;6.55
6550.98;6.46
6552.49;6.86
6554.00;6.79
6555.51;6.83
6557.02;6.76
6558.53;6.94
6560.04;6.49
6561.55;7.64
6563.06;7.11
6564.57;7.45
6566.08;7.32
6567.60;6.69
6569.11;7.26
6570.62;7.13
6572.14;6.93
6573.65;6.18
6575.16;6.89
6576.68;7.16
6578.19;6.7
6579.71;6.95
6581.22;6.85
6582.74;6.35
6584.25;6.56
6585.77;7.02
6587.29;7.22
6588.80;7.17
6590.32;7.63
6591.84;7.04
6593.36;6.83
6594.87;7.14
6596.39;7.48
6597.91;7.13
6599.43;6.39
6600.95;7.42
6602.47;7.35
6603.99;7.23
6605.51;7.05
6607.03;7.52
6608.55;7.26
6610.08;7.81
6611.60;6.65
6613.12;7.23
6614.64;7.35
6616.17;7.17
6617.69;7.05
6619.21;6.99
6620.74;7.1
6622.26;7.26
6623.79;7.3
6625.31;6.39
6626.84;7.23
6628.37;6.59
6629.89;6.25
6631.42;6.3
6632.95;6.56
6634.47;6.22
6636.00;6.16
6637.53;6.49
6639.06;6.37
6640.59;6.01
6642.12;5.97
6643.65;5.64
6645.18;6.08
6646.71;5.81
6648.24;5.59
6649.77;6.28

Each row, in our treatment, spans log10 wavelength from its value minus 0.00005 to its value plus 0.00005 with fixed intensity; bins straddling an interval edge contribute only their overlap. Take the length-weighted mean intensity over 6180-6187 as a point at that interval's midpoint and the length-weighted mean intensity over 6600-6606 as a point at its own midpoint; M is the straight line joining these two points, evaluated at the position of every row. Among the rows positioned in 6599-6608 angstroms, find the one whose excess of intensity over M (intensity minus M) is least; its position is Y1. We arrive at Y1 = 6599.43 angstroms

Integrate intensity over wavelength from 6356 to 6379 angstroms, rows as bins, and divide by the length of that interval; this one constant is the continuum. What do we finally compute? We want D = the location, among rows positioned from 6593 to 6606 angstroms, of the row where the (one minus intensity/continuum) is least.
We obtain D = 6596.39 angstroms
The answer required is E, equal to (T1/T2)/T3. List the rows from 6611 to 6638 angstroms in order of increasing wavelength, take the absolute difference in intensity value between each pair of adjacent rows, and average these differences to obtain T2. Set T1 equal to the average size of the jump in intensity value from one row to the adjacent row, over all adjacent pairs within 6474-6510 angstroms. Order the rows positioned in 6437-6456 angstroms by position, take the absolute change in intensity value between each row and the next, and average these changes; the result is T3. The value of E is 2.9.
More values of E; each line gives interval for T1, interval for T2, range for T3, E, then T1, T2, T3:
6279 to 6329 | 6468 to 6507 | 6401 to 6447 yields 4.5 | 0.52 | 0.30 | 0.39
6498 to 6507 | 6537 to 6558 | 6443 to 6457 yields 2.2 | 0.24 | 0.38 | 0.29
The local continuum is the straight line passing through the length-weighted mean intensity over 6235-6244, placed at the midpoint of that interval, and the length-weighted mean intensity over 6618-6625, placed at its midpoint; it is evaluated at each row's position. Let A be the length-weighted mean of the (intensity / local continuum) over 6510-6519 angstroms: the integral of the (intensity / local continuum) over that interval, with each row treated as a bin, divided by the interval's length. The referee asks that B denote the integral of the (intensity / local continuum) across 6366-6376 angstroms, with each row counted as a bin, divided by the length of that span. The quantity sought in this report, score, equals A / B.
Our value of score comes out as 1.04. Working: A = 0.93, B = 0.895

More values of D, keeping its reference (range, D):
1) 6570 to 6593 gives 6590.32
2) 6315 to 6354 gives 6319.85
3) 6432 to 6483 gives 6465.56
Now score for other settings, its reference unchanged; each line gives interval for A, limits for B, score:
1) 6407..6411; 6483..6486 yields 1.03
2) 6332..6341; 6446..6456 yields 1.03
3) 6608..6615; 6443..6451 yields 1.16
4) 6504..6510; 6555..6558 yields 0.91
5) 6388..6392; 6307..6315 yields 1.03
